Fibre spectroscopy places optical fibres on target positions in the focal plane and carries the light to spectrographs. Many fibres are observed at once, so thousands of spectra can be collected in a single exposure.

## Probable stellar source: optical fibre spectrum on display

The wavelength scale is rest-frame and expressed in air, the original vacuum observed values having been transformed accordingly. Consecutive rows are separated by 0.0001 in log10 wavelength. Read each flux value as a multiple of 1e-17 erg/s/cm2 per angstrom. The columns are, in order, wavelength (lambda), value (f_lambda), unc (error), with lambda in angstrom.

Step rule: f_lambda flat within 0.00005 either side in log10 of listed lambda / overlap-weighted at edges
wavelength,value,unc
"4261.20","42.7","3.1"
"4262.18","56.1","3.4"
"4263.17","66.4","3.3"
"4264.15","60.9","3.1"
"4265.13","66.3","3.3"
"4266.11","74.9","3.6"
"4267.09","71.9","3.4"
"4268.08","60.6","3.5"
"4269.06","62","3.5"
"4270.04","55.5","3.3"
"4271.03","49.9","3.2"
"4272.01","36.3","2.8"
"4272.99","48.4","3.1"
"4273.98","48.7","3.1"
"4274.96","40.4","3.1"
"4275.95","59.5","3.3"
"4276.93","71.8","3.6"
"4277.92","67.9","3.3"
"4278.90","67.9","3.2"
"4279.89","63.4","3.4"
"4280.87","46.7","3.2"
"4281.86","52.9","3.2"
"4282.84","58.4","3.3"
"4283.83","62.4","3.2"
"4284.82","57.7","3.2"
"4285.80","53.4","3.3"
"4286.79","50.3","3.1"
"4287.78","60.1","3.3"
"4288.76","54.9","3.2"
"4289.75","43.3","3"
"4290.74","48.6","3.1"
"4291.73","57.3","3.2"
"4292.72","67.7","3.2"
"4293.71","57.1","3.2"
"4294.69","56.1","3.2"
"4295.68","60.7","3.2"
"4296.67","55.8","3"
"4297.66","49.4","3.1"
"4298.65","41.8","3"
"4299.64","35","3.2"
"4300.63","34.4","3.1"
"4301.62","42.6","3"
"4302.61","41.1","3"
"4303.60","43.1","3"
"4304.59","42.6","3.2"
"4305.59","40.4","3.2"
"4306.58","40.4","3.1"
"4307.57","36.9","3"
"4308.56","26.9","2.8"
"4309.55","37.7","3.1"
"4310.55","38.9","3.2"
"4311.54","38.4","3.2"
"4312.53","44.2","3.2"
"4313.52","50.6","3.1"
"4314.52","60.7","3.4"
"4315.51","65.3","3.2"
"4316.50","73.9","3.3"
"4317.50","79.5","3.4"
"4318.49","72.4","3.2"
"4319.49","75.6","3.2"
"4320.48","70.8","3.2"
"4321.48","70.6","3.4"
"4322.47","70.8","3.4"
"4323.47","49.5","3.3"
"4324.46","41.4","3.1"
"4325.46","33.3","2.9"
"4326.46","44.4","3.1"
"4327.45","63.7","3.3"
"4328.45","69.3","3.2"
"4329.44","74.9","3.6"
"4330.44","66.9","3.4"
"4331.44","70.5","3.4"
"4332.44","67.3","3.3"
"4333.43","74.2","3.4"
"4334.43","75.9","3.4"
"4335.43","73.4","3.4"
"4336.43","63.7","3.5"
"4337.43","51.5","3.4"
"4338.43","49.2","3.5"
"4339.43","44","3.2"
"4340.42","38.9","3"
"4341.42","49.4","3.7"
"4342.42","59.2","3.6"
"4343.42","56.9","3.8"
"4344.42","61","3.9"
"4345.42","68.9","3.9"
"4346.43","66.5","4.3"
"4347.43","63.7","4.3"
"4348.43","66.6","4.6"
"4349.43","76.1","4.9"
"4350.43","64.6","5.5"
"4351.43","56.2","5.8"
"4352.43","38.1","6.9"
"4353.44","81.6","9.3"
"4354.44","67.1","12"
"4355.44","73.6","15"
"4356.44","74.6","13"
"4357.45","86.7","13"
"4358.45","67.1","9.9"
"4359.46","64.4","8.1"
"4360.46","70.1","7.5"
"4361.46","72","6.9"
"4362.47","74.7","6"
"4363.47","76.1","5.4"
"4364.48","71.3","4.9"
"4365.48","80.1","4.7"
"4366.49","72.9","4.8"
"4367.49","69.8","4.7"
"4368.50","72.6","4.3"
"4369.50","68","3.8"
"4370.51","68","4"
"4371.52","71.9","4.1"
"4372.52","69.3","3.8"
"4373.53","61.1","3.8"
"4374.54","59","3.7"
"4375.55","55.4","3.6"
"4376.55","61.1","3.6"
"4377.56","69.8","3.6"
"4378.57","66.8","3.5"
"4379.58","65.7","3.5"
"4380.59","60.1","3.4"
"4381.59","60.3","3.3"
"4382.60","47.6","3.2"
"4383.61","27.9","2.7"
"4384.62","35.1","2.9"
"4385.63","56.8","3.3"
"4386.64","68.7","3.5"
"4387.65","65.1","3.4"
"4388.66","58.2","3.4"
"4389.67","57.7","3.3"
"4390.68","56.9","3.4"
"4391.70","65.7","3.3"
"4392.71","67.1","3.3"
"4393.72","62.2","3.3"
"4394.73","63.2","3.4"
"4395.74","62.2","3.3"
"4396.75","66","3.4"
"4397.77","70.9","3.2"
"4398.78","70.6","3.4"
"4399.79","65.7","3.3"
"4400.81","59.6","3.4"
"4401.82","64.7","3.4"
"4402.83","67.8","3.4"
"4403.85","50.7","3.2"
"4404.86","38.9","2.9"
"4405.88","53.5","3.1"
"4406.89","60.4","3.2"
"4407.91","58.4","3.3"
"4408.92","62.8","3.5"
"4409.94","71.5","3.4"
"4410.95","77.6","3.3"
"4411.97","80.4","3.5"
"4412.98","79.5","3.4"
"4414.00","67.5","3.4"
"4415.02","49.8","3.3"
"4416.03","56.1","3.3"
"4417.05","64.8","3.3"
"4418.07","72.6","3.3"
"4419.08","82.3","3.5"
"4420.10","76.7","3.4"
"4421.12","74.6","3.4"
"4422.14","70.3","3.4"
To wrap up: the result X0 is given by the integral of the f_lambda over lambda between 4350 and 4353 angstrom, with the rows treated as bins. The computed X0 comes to 160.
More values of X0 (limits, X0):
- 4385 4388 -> 187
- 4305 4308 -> 118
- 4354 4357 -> 216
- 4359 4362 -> 207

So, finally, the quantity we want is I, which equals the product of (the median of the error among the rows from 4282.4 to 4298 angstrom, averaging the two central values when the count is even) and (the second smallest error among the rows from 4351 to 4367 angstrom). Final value 15.4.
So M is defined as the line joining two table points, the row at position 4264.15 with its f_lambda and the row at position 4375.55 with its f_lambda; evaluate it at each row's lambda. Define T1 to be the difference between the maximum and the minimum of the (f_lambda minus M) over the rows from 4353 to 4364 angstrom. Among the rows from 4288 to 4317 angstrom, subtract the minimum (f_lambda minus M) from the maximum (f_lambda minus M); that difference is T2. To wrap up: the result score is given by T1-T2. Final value -25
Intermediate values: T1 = 22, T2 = 47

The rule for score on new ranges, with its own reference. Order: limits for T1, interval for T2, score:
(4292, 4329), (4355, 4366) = 31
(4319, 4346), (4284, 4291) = 26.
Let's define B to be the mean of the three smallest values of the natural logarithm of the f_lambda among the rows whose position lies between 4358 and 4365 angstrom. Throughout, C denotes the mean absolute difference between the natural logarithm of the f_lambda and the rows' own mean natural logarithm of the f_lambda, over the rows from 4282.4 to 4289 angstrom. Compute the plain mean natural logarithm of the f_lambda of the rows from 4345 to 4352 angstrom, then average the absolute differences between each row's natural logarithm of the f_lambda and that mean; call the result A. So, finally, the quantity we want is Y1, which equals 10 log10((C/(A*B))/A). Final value 6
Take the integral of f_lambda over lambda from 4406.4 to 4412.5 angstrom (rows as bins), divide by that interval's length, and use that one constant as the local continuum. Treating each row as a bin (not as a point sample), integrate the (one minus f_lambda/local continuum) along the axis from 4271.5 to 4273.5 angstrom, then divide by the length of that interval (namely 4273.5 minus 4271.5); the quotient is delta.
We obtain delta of 0.38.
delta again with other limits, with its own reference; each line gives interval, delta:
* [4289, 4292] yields 0.28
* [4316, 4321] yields -0.08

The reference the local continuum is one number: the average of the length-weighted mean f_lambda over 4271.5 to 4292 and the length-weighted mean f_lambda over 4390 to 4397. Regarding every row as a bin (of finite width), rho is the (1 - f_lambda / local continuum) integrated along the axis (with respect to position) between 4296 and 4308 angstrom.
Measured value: 3.4 angstrom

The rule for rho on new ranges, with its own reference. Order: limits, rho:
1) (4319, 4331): -0.4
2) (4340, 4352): -0.4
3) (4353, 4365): -2.9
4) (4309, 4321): 0.0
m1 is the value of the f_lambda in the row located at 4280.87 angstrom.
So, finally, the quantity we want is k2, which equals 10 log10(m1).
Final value 16.7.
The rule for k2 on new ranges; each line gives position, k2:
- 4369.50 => 18.3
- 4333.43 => 18.7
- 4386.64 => 18.4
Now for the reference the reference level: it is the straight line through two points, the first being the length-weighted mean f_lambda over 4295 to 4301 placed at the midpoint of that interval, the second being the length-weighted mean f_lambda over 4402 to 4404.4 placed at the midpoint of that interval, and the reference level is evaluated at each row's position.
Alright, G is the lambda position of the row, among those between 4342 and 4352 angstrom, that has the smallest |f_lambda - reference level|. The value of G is 4351.43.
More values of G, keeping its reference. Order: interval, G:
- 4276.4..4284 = 4280.87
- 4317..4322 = 4321.48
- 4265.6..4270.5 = 4270.04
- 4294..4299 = 4297.66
